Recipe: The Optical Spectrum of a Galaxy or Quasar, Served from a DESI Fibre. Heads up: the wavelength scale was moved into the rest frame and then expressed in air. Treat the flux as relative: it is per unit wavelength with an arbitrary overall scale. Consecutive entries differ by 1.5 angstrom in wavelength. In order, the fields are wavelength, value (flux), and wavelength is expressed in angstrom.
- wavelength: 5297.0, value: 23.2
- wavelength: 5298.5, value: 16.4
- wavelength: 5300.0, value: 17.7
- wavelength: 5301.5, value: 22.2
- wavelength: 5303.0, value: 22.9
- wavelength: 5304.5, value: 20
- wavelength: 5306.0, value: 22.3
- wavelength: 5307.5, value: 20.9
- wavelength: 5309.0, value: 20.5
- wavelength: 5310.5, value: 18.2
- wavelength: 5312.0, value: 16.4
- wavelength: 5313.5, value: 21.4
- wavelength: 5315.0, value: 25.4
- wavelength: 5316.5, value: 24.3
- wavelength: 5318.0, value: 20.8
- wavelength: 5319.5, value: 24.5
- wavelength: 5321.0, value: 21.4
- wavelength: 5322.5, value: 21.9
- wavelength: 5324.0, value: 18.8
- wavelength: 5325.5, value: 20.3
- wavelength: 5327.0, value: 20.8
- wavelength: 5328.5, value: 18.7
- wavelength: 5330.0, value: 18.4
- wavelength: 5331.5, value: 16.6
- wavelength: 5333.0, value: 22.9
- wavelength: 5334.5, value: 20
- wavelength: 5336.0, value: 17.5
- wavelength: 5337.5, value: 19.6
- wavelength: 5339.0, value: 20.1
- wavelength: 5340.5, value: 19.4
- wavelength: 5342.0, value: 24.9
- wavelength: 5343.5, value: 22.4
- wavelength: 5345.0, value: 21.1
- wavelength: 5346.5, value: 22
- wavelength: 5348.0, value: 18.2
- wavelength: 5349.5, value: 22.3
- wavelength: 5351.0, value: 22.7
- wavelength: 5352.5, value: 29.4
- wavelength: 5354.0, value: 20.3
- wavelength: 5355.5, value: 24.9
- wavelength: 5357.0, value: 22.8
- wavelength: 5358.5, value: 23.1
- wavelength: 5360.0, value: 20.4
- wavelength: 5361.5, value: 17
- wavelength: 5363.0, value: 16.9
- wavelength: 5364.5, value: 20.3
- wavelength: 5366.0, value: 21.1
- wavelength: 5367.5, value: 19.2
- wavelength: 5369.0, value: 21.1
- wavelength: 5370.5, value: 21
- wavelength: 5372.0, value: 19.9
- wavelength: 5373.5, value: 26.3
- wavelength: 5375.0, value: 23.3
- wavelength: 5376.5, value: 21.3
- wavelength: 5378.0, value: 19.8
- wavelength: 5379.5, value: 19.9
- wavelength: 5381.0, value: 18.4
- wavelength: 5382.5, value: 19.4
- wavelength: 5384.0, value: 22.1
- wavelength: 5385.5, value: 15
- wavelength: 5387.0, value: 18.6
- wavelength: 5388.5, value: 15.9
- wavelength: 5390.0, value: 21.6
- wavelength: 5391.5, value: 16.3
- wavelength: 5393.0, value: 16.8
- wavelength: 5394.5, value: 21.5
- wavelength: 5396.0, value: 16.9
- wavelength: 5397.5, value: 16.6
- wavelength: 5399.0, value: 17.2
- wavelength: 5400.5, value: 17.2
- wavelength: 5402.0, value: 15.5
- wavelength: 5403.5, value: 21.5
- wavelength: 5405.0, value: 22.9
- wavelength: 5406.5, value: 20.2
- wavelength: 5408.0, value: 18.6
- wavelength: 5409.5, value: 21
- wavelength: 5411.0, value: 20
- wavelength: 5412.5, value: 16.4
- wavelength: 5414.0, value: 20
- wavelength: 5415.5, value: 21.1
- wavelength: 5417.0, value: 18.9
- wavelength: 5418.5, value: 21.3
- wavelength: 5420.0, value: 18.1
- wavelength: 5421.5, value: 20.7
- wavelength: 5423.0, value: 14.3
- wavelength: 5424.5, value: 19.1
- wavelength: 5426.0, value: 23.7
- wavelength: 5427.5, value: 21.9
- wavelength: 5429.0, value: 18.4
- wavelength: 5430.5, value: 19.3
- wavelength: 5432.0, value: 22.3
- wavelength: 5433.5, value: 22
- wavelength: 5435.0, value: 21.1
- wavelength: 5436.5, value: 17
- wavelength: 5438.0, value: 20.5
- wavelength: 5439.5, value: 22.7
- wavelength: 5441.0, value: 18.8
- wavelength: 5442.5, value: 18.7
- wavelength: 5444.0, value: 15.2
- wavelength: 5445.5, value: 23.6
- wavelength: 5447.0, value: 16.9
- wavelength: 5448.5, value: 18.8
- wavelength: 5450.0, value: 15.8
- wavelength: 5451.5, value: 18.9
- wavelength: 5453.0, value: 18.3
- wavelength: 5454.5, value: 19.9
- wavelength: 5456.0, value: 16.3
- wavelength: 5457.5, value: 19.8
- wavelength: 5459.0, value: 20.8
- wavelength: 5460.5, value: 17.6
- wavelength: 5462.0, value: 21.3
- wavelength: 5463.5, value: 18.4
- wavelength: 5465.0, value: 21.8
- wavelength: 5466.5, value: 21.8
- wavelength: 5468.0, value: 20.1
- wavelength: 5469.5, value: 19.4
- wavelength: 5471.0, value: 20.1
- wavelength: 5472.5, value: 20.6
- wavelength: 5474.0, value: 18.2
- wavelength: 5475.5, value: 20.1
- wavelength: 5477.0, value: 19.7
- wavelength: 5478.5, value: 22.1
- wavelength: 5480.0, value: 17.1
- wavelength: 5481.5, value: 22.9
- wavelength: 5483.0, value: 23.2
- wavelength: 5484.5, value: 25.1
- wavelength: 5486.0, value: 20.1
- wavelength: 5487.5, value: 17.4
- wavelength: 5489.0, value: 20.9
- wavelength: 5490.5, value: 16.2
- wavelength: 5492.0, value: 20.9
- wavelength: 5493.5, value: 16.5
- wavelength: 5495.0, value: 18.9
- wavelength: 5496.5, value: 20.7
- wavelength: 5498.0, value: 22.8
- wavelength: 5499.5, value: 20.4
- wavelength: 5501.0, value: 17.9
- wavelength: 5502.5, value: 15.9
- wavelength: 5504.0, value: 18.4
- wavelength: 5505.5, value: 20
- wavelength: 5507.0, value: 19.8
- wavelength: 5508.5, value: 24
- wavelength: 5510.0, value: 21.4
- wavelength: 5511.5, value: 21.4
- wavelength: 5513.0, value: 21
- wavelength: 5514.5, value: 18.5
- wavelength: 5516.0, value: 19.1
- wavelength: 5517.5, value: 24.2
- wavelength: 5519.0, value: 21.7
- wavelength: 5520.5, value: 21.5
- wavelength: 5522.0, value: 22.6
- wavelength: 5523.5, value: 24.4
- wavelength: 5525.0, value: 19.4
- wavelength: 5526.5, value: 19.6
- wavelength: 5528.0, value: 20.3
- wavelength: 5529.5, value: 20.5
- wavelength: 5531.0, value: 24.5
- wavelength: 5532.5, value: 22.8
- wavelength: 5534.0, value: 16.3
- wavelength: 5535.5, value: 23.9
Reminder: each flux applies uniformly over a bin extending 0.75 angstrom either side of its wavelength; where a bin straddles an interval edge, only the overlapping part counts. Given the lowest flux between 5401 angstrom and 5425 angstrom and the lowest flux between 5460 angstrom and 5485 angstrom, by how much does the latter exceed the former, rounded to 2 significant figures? 2.8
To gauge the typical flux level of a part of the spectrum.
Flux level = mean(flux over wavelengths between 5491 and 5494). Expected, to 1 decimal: 18.7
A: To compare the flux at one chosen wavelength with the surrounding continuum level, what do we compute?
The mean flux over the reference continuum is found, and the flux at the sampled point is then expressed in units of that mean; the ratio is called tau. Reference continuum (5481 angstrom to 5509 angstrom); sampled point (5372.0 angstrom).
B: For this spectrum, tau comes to 0.99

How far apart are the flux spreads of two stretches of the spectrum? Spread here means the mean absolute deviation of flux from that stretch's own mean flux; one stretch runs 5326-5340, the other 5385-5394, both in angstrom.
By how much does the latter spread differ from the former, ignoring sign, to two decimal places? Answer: 0.40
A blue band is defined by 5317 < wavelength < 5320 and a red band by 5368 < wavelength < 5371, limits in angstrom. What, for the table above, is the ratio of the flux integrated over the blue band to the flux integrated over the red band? 1.08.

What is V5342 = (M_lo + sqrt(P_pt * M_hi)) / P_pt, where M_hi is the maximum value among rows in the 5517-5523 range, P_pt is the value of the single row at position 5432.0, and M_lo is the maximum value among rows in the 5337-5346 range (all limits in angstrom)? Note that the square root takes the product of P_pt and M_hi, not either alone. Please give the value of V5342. 2.16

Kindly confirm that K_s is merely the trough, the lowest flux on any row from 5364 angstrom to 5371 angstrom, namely 19.2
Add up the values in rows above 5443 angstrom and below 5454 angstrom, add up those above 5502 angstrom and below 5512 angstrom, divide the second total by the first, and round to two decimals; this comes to 1.11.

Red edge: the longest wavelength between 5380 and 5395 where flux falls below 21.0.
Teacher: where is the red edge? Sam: 5393.0 angstrom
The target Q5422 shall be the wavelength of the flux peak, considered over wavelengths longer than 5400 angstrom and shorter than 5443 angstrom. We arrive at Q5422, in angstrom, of 5426.0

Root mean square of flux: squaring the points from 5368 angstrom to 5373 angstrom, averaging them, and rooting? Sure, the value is 20.7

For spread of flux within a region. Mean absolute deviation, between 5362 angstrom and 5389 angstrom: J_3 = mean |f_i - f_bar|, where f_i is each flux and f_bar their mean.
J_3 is 1.86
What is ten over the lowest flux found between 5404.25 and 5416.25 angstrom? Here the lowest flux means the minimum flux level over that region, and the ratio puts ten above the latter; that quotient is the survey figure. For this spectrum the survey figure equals 0.61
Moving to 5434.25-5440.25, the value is 0.59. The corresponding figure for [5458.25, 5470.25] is 0.57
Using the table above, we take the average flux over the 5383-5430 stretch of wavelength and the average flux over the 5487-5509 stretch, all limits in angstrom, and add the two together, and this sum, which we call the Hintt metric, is 38.4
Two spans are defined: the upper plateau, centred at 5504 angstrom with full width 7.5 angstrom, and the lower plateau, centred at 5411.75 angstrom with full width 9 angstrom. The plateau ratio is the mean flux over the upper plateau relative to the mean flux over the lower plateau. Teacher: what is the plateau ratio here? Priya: 0.94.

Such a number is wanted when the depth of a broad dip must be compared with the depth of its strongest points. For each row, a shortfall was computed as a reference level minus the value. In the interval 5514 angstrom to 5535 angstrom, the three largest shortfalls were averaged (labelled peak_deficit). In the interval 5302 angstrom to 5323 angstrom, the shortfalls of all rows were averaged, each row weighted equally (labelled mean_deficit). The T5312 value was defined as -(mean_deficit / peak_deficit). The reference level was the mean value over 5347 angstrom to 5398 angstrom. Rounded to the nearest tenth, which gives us 0.5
